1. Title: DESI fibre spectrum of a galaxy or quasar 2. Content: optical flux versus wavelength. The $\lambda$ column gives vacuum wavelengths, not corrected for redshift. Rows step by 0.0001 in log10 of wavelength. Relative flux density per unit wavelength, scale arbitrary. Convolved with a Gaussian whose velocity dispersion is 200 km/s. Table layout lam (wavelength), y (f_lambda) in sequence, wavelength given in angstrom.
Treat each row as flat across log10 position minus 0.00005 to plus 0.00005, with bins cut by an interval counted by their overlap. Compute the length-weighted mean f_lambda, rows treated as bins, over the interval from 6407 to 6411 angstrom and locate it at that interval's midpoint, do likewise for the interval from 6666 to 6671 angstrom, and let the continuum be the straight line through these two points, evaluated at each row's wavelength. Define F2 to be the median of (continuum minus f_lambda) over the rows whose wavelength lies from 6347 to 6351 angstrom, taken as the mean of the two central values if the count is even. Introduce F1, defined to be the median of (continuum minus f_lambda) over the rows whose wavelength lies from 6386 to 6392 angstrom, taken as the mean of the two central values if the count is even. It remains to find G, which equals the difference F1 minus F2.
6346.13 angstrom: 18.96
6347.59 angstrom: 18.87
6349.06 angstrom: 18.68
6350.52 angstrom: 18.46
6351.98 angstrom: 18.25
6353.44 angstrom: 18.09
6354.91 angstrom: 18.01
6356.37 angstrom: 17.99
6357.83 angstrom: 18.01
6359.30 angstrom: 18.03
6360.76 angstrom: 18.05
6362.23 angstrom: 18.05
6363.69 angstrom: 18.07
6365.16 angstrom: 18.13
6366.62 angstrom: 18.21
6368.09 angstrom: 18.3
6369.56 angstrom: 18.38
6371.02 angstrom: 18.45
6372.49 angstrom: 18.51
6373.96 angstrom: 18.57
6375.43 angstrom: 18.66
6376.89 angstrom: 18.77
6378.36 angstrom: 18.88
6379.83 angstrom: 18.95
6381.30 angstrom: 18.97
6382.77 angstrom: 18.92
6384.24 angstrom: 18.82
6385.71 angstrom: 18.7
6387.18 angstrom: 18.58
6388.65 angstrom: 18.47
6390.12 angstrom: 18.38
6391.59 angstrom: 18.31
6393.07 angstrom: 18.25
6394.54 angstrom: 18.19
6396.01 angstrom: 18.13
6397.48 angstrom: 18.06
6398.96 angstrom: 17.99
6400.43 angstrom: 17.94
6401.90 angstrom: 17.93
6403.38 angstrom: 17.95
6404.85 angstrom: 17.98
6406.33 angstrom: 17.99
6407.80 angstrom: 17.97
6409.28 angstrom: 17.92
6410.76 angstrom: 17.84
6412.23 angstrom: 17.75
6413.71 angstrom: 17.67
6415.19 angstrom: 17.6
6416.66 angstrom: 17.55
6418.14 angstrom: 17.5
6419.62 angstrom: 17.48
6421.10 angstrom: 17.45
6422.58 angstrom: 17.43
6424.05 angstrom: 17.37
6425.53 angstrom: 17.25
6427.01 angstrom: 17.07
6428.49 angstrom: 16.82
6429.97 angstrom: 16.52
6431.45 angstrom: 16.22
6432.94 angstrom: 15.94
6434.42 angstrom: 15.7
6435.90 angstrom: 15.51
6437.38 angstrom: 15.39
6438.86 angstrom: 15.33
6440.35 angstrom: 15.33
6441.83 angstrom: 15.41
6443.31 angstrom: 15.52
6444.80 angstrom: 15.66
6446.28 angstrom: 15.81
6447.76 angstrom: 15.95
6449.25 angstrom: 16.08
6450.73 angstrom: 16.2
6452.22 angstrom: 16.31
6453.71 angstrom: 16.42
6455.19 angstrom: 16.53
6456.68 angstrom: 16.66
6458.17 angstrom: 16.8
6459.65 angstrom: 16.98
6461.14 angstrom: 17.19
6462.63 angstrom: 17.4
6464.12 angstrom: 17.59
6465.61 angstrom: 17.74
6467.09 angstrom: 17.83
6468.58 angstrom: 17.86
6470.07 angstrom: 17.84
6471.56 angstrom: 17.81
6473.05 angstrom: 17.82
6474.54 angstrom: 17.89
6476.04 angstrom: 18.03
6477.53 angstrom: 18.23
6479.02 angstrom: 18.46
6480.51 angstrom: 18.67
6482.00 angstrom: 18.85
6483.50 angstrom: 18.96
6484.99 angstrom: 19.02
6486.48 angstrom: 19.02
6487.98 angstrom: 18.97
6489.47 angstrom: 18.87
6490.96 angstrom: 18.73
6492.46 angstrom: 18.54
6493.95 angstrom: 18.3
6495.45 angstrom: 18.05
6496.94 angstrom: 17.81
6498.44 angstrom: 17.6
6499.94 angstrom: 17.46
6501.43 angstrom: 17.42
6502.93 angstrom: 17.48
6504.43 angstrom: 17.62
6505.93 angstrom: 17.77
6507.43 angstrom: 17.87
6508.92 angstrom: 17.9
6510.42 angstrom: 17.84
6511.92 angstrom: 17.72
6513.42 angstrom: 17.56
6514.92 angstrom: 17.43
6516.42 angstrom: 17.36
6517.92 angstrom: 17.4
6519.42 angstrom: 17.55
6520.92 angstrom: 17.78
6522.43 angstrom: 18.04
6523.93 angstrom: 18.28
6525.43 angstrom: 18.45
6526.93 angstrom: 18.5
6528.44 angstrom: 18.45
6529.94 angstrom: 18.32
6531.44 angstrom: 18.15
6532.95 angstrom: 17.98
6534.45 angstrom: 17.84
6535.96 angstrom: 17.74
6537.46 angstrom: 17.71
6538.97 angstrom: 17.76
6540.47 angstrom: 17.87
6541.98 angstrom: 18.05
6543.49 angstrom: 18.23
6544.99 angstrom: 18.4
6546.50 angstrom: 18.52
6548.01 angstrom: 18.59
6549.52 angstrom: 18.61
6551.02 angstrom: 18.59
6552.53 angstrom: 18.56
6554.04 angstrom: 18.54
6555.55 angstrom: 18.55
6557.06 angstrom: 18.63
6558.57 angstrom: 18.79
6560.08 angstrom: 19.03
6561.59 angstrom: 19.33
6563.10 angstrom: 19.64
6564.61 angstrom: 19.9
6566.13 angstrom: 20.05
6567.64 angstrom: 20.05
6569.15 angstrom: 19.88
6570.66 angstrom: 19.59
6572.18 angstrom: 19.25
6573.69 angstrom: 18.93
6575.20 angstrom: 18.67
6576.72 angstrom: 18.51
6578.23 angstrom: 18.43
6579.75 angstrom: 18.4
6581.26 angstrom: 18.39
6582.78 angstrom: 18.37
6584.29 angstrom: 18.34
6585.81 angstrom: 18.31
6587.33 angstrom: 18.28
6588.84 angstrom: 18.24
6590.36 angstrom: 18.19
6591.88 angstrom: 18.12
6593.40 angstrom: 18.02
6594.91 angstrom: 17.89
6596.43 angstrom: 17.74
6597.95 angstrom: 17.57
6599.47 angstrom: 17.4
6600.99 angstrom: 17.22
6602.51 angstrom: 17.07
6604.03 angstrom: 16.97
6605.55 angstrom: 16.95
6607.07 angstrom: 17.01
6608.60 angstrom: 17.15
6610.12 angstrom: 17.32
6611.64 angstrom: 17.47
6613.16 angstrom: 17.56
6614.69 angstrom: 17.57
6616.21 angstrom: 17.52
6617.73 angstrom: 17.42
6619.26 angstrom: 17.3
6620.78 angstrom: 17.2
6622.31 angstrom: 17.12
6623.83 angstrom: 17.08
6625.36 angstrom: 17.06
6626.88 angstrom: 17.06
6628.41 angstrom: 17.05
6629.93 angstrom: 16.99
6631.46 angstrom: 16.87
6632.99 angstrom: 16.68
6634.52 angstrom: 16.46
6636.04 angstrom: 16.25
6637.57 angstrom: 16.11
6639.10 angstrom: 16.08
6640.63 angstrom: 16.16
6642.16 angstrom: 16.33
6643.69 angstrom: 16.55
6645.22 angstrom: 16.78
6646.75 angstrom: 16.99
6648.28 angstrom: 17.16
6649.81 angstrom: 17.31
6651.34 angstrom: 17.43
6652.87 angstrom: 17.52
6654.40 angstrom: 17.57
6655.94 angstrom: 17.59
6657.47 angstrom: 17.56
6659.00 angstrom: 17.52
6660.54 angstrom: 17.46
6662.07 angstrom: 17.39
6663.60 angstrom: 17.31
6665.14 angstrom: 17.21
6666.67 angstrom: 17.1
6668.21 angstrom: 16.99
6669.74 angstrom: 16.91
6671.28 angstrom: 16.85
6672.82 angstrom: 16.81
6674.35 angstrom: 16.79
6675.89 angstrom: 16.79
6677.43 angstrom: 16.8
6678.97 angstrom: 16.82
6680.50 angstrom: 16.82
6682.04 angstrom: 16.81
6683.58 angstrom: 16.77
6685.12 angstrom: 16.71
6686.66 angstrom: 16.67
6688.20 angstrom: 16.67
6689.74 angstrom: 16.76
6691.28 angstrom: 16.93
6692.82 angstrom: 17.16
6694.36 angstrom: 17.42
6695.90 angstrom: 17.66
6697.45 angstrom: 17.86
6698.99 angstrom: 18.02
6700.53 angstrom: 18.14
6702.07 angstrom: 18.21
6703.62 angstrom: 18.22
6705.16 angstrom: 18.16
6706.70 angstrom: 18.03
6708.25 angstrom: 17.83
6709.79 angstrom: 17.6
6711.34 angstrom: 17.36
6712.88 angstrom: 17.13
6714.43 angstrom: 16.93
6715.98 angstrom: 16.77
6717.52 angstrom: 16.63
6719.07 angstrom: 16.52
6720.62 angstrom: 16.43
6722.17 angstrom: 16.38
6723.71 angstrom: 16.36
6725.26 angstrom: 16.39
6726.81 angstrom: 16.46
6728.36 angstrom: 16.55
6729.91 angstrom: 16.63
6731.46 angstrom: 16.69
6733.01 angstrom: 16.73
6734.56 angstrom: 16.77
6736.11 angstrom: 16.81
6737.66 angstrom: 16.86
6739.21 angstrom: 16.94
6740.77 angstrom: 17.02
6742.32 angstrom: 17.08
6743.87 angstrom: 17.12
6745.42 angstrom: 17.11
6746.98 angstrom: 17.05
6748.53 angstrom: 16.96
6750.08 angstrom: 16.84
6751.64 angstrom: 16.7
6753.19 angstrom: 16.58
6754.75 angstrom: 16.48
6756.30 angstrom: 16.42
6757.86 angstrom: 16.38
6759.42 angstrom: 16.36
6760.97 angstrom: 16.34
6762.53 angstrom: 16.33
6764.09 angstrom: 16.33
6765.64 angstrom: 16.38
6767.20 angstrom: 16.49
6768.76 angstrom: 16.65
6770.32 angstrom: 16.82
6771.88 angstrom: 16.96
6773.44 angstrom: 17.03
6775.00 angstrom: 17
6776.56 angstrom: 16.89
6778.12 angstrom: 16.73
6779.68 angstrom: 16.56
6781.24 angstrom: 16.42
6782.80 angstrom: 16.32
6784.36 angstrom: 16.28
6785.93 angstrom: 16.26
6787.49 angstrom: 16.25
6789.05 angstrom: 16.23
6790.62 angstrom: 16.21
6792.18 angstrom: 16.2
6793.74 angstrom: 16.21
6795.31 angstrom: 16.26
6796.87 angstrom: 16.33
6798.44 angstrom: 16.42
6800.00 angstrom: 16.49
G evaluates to 0.1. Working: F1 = -0.4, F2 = -0.6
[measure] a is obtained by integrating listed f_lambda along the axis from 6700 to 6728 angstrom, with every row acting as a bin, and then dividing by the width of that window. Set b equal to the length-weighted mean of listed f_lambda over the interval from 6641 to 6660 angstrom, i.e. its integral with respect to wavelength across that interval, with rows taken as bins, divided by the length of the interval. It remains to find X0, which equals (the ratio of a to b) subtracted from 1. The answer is 0.00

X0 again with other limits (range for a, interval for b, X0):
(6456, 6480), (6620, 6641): -0.05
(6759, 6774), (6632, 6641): -0.02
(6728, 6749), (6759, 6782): -0.02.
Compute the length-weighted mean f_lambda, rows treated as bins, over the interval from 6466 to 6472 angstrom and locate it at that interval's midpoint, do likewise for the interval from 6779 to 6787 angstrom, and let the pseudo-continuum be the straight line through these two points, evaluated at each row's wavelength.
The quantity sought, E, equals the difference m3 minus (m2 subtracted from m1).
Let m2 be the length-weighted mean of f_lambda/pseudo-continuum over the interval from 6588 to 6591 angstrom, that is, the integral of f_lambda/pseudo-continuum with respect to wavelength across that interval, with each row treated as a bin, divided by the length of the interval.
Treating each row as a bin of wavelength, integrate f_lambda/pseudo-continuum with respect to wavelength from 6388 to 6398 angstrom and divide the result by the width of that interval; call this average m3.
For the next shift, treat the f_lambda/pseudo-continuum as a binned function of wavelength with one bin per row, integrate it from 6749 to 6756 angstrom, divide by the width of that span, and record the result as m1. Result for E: 1.05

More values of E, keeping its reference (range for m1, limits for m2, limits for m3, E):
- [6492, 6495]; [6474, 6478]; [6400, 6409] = 0.96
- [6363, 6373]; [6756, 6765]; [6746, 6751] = 1.02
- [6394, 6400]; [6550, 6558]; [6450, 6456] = 0.98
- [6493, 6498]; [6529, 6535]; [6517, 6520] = 1.00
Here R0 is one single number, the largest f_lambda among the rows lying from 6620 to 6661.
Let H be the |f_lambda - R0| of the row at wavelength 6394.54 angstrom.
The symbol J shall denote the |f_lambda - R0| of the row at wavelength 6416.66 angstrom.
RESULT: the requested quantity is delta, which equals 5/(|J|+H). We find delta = 7.8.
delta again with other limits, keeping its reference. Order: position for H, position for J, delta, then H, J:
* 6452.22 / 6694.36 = 3.4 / 1.3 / 0.2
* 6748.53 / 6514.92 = 6.3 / 0.6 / 0.2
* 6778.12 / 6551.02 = 2.7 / 0.9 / 1.0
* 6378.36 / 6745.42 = 2.8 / 1.3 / 0.5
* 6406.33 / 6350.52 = 3.9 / 0.4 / 0.9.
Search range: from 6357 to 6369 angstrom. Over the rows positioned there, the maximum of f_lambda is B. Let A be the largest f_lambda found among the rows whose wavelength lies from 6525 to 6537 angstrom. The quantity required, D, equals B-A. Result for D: -0.2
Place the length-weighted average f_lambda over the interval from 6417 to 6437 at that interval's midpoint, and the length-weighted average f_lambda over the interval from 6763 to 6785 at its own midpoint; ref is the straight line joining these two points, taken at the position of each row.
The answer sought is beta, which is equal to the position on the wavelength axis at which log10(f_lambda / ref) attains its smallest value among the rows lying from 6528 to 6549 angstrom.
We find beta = 6537.46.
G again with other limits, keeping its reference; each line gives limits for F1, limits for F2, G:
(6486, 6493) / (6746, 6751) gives -1.0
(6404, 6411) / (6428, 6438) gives -1.9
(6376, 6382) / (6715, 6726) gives -1.3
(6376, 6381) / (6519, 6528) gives -0.2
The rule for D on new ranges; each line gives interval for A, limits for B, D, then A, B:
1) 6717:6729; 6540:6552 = 2.0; 16.63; 18.61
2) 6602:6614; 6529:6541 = 0.8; 17.56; 18.32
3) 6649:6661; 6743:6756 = -0.5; 17.59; 17.12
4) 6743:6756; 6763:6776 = -0.1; 17.12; 17.03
